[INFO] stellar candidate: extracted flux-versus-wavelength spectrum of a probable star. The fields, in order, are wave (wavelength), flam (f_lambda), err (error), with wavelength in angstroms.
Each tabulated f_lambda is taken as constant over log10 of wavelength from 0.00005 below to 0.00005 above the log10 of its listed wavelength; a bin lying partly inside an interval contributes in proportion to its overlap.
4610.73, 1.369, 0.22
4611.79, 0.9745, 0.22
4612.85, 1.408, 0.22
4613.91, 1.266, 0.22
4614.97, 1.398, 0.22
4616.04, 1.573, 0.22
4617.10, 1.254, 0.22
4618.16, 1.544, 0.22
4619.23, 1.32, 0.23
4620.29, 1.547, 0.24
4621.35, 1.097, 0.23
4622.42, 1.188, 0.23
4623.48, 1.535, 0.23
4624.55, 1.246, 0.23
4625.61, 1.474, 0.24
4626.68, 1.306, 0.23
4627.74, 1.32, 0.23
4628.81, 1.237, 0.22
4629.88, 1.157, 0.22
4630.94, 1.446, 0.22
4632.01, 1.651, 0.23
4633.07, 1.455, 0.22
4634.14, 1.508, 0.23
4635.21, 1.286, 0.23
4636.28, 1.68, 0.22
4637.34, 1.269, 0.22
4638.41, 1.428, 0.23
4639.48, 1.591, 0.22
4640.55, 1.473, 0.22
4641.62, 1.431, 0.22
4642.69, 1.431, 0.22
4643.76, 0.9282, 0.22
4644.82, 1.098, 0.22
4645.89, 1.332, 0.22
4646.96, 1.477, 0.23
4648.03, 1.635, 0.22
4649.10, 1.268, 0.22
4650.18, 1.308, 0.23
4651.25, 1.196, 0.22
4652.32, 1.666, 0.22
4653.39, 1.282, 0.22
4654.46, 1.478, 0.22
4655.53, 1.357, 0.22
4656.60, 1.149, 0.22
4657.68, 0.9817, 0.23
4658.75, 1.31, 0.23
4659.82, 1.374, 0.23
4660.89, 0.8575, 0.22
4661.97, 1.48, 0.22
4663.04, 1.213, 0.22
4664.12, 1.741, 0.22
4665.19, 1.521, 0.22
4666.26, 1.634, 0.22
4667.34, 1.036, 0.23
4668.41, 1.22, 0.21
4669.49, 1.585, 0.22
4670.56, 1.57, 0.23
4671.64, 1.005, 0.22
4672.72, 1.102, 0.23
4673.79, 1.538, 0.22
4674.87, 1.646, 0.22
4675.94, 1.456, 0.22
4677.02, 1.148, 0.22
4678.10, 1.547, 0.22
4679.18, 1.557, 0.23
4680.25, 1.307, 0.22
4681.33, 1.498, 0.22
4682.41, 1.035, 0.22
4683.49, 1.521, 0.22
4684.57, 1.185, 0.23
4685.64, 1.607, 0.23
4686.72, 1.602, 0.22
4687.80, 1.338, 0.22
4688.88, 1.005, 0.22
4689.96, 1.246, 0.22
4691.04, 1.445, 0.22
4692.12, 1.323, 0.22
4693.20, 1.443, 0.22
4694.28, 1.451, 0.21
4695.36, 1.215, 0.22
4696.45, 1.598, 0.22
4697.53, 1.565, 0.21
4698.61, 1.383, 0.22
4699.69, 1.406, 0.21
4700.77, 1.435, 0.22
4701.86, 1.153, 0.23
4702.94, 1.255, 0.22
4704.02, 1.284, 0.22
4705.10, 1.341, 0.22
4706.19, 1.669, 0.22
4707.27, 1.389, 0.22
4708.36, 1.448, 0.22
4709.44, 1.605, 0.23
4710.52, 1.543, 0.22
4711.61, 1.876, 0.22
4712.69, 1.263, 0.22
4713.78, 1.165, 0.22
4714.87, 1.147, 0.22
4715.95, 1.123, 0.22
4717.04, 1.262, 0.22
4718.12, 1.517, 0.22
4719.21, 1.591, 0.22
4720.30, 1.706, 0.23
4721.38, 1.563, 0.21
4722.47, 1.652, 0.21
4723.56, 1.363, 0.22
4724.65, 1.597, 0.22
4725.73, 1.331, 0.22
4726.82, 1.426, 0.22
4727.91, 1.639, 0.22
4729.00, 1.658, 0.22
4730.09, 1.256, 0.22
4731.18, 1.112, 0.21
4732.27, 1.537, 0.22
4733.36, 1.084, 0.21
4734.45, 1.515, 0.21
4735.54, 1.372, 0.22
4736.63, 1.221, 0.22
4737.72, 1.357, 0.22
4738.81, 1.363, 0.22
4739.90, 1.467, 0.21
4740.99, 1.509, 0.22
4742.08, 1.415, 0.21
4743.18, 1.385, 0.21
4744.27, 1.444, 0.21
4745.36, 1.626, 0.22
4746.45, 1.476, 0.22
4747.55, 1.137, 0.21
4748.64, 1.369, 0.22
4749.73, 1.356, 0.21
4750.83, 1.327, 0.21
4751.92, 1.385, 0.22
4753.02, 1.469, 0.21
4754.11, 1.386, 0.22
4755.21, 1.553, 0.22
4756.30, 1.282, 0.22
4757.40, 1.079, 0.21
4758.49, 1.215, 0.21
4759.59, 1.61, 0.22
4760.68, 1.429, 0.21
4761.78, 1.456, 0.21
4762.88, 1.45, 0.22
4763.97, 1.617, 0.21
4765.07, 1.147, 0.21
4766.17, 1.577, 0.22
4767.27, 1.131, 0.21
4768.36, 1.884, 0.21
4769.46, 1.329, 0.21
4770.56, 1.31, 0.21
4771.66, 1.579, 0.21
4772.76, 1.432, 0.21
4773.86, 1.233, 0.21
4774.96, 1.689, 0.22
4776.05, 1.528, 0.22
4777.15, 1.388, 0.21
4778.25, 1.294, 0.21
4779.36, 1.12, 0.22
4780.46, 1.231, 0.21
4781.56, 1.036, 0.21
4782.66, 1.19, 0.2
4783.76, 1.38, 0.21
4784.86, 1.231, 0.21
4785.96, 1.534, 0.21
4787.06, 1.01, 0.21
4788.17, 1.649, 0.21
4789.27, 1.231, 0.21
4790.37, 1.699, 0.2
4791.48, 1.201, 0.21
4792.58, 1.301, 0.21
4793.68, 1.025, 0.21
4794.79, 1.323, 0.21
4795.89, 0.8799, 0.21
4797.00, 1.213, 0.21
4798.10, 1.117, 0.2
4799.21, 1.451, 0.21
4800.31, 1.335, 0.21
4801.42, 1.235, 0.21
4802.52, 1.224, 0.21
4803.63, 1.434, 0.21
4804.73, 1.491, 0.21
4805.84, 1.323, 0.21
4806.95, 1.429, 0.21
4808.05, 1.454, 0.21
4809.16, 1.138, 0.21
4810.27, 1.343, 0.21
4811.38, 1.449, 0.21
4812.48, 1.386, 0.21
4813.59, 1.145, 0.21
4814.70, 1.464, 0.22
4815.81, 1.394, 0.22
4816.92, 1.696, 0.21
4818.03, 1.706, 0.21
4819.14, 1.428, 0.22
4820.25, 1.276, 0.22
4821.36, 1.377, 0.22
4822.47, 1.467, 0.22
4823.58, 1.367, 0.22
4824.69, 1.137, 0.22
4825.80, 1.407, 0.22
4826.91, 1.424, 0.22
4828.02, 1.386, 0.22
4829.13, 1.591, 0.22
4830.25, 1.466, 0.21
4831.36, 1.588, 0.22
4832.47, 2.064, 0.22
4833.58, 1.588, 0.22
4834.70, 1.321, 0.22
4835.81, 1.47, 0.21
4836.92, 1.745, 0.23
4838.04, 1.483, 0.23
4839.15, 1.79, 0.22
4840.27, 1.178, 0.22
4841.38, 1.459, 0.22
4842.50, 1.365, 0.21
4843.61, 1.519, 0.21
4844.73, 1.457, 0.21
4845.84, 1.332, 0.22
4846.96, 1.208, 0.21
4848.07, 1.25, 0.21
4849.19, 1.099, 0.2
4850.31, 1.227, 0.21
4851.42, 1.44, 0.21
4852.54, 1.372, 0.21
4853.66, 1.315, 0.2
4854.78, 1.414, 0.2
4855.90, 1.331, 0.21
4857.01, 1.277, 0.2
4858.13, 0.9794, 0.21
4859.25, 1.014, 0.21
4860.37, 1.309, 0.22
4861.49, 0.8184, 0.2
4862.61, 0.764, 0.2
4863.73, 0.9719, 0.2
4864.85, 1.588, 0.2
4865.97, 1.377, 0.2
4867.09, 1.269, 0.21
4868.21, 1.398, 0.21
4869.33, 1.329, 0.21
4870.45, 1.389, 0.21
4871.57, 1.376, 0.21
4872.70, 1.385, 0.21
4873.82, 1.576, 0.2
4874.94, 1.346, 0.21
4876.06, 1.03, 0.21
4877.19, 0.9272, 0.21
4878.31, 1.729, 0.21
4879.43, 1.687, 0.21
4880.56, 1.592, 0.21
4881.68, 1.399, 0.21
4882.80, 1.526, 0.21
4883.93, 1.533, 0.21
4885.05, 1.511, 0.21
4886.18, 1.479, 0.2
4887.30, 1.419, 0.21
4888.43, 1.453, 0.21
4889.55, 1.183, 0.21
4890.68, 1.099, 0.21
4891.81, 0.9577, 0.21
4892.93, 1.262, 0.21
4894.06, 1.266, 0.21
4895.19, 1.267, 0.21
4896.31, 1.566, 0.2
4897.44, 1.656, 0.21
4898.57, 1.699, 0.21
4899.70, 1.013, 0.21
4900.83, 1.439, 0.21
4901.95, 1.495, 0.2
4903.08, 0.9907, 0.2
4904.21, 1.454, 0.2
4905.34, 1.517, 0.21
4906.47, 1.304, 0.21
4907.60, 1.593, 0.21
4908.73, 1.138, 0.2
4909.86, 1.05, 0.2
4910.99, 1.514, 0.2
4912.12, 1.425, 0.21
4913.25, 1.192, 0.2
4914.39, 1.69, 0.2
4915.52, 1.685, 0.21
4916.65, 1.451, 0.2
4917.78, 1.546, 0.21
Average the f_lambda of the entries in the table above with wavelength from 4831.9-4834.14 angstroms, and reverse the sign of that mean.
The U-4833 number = -1.8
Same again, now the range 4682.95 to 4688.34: -1.5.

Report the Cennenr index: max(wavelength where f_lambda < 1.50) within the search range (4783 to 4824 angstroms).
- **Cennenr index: 4823.58 angstroms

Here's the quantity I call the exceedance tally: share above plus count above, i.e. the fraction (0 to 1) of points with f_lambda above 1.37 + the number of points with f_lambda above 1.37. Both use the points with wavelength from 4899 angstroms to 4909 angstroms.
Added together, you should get 5.6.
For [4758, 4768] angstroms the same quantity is 6.7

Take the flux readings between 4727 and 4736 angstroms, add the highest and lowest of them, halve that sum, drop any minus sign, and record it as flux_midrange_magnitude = 1.37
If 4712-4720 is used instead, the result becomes 1.36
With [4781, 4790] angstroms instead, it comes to 1.33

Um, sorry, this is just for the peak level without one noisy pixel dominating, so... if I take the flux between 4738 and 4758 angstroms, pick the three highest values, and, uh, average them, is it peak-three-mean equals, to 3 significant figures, 1.56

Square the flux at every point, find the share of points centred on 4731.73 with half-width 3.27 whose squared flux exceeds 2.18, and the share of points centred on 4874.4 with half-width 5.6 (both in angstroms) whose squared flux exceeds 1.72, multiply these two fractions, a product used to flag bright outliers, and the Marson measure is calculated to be 0.40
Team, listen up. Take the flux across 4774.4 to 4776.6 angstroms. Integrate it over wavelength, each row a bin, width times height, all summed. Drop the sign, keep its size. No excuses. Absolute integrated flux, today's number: 3.5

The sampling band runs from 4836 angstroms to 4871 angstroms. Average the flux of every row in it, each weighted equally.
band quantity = 1.31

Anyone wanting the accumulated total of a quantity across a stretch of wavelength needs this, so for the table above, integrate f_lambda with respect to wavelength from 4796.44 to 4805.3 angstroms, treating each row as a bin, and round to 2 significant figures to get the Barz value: 12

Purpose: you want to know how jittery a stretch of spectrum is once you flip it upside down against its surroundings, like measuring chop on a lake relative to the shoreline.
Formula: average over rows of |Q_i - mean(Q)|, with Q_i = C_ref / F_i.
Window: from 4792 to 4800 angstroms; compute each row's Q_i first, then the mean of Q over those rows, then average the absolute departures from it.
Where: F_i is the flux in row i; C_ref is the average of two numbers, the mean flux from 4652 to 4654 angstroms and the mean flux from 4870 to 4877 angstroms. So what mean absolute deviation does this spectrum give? 0.17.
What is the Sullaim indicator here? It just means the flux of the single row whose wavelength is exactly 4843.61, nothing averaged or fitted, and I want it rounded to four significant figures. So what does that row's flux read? 1.519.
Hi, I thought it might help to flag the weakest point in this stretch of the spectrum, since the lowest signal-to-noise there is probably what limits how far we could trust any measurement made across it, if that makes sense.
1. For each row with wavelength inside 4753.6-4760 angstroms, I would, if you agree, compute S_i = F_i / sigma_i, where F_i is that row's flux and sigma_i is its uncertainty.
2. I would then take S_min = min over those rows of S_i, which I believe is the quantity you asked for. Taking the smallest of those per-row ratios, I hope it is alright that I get 5.1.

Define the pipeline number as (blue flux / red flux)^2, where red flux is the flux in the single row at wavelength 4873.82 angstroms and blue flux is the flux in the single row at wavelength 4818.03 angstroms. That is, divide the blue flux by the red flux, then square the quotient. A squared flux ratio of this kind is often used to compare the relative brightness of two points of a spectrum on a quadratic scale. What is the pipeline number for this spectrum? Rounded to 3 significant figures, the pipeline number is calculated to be 1.17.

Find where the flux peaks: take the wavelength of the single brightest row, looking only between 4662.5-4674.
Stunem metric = 4664.12 angstroms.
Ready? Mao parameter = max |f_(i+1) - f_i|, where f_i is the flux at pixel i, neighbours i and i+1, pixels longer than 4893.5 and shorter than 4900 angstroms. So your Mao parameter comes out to 0.69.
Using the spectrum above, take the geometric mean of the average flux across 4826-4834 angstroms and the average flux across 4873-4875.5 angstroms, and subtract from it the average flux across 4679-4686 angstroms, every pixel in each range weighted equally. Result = 0.14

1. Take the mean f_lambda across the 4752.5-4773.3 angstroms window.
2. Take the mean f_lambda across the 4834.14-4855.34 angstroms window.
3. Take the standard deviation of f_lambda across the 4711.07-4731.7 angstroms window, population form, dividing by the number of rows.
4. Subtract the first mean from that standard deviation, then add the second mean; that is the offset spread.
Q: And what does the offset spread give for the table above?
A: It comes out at 0.197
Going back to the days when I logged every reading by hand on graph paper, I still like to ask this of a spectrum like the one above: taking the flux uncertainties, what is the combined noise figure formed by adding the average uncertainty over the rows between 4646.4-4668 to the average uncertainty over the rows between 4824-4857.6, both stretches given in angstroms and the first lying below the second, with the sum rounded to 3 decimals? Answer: 0.437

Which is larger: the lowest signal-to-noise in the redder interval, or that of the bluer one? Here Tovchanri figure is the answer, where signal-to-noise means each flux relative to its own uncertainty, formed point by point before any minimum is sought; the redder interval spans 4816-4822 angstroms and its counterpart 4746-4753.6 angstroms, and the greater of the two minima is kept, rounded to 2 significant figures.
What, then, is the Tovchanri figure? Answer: 5.8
